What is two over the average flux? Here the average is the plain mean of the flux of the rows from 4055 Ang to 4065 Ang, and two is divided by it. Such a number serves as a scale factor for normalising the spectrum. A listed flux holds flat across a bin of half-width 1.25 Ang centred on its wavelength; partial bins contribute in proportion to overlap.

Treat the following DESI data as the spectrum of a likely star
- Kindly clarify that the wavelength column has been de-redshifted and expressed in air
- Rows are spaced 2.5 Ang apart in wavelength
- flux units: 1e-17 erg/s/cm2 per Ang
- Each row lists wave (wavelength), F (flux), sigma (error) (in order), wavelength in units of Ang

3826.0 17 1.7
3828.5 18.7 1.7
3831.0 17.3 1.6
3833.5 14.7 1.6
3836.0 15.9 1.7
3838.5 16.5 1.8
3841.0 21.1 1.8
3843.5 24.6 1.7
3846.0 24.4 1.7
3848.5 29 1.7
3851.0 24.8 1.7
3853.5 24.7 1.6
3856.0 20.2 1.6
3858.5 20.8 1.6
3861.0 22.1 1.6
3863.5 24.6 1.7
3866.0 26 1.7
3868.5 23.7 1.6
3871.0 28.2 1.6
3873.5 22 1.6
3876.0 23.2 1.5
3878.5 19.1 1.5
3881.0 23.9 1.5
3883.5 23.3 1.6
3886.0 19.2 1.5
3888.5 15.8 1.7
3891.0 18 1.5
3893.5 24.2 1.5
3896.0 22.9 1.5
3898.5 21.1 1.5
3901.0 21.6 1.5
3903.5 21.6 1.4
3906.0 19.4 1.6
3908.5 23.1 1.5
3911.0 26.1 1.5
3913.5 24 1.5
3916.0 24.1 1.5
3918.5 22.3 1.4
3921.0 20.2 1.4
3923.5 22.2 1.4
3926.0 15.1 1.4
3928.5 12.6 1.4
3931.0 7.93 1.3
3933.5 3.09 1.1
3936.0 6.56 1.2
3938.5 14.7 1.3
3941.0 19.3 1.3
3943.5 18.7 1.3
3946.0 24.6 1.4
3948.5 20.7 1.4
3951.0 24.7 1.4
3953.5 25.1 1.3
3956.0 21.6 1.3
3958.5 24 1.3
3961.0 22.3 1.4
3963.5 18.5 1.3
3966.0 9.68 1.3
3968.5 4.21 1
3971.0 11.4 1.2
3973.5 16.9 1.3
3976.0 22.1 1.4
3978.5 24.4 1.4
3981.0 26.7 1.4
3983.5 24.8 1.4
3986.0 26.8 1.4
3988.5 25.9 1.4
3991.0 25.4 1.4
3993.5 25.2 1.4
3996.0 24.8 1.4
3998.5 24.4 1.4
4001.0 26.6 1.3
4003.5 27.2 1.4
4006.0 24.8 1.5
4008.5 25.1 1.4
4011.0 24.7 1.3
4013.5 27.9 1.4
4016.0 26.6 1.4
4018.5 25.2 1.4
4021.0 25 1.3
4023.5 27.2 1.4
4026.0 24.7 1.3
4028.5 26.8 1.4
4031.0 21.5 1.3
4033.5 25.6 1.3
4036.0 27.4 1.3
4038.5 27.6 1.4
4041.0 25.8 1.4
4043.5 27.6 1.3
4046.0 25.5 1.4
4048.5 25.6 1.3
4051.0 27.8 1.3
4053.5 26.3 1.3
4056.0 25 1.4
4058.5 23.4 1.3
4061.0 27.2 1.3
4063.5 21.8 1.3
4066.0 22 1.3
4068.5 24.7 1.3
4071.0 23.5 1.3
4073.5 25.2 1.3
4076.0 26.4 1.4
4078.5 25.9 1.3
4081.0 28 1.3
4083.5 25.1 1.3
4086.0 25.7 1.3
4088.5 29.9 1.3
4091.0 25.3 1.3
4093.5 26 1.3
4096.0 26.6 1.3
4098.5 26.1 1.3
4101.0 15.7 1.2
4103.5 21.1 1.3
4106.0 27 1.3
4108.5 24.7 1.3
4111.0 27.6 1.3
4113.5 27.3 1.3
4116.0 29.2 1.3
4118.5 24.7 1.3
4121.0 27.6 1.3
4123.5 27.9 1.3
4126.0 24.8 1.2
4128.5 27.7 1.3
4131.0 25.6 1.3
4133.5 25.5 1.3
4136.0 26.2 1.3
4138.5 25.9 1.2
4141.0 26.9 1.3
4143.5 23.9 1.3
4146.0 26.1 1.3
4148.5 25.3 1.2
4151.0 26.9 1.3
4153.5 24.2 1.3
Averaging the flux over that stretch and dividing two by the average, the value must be 0.082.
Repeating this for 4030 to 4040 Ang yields 0.078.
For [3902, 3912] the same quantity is 0.089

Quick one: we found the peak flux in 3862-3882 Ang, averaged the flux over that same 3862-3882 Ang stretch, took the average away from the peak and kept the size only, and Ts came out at 4.4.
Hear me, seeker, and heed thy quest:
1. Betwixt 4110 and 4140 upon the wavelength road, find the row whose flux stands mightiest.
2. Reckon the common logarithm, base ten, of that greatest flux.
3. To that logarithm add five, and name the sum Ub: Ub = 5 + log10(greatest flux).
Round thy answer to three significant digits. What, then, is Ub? 6.47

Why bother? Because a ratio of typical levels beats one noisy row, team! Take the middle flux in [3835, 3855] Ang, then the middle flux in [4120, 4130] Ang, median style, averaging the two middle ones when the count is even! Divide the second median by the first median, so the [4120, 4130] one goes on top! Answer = 1.13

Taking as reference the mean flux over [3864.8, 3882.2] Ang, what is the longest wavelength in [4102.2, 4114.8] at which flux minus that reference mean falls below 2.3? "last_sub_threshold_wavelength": 4108.5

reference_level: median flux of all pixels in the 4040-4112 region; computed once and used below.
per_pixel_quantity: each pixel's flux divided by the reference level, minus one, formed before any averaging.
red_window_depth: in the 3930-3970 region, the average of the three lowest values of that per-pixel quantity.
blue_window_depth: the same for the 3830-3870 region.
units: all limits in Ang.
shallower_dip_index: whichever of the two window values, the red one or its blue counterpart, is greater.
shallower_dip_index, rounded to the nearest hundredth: -0.39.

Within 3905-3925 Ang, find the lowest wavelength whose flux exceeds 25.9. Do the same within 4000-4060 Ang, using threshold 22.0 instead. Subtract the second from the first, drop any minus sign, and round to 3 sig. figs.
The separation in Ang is 90.0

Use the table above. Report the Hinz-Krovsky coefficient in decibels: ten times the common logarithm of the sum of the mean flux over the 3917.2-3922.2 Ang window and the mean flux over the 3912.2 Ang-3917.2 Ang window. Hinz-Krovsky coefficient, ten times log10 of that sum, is 16.6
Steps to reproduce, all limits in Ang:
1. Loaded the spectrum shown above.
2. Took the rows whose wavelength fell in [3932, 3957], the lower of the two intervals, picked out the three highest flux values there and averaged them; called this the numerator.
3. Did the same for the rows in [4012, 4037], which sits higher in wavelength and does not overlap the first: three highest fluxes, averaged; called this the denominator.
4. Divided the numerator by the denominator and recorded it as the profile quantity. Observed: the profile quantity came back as 0.90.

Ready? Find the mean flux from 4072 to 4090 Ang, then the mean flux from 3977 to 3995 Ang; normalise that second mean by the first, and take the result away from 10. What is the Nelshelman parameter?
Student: 9.04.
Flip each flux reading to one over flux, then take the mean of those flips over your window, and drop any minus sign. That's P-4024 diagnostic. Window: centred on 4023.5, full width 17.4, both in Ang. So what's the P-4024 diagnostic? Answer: 0.0398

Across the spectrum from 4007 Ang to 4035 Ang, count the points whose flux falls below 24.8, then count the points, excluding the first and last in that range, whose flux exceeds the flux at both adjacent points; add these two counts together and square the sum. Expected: 36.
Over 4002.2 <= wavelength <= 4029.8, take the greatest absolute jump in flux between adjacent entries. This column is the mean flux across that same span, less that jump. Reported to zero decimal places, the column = 23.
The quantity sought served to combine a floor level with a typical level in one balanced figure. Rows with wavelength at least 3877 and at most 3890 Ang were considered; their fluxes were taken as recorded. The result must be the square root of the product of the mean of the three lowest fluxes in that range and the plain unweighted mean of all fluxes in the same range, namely 19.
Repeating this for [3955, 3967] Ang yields 18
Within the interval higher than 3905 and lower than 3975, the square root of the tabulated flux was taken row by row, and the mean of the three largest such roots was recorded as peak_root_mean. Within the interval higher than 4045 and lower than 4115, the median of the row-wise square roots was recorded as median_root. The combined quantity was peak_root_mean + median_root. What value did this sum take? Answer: 10.09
